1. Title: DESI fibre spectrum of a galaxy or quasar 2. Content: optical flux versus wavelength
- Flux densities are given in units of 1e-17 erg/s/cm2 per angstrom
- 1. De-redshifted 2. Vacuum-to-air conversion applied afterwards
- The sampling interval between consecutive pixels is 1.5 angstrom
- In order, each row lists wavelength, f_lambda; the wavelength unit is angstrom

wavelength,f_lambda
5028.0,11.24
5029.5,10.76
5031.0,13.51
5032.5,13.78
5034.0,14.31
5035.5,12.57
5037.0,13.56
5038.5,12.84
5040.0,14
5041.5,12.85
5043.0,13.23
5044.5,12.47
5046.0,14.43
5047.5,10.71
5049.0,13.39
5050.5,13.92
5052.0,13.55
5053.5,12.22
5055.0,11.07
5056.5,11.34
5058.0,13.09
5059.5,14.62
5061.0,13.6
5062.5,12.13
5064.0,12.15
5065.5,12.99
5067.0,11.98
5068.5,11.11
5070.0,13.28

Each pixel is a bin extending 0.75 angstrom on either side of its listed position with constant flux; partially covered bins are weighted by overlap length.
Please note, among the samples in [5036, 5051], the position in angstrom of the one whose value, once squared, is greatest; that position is 5046.0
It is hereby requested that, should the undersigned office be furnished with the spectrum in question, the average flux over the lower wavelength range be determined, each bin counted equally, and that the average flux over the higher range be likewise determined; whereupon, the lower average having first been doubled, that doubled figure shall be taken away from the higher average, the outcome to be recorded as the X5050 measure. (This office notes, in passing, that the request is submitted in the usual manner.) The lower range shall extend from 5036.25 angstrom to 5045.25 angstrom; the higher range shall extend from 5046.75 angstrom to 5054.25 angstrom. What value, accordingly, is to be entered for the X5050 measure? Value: -13.6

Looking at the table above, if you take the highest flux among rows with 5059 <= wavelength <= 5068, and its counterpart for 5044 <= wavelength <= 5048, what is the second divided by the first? 0.99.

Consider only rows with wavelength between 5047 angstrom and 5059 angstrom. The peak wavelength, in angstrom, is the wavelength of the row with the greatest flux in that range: 5050.5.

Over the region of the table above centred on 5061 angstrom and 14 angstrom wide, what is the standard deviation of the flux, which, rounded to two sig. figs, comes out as 1.1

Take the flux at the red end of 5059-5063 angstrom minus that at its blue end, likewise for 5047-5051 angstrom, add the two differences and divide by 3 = 0.24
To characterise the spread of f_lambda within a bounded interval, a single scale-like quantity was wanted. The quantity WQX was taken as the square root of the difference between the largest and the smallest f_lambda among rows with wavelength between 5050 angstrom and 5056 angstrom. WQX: 1.7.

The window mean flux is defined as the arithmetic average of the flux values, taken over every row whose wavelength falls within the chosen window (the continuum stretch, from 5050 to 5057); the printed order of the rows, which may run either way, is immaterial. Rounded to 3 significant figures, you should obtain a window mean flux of 12.4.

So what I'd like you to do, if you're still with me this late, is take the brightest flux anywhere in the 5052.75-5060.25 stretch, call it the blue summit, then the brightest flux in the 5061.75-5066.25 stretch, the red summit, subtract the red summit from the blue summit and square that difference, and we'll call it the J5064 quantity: 2.7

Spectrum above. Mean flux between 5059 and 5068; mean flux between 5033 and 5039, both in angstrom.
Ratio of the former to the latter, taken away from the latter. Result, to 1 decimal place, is 12.4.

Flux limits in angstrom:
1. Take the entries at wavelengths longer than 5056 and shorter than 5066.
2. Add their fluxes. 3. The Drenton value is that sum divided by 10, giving 8.99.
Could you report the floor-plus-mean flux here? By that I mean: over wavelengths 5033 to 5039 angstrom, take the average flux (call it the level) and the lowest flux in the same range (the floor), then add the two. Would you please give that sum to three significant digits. 25.9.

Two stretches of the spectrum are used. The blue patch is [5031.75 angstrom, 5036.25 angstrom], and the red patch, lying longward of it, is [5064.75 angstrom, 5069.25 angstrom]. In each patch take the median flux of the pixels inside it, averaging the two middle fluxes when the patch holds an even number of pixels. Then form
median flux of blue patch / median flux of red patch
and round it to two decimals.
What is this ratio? 1.15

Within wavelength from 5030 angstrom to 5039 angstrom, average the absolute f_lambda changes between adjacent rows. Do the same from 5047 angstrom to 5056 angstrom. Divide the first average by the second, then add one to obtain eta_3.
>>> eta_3 1.70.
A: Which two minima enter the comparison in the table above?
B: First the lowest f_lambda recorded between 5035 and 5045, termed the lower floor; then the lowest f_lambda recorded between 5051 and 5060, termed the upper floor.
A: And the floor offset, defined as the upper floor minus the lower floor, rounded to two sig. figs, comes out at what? -1.4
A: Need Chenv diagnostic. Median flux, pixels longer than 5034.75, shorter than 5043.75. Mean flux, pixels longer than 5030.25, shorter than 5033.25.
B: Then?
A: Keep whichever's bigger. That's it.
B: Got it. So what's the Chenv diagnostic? 13.6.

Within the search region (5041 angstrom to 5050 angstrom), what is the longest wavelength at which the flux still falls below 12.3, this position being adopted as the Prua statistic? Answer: 5047.5 angstrom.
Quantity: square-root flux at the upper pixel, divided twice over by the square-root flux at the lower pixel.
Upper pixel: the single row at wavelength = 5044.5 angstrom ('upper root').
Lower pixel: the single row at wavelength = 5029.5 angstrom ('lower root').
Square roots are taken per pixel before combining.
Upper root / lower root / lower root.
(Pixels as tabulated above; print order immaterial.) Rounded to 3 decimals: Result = 0.328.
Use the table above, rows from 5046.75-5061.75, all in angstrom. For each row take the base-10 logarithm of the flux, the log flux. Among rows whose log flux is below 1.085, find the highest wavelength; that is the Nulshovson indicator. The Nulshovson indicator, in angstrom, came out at 5056.5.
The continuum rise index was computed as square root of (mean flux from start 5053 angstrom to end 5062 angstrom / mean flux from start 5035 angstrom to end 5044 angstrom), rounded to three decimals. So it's 0.980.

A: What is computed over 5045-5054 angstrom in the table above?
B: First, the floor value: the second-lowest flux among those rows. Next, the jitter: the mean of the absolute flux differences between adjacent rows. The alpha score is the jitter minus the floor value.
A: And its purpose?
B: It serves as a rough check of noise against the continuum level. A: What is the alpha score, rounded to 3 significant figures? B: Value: -10.5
